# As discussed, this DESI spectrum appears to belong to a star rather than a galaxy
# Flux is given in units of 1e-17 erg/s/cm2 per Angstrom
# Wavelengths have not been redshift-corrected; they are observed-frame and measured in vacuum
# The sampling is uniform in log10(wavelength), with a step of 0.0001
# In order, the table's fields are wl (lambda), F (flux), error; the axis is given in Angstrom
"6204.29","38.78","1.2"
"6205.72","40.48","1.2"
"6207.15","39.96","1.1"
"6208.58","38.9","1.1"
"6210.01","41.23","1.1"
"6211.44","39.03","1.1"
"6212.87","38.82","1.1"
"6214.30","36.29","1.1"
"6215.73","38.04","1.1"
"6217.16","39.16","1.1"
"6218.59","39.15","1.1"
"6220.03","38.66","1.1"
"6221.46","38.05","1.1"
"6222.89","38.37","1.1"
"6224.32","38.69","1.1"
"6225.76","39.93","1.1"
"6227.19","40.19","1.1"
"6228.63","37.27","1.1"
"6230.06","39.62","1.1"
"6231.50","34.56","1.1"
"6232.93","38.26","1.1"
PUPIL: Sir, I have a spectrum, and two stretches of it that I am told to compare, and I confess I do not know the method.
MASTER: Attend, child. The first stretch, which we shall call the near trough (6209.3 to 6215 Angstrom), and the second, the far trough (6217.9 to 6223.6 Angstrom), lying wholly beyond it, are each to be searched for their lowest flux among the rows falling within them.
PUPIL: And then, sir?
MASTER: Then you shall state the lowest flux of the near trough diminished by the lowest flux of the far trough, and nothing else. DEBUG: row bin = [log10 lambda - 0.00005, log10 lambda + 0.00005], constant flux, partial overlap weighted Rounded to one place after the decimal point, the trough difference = -1.8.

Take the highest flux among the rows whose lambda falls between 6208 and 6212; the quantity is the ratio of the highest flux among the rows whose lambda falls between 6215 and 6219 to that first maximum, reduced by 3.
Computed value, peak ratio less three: -2.05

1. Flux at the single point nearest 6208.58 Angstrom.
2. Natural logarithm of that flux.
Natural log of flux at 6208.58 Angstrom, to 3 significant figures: 3.66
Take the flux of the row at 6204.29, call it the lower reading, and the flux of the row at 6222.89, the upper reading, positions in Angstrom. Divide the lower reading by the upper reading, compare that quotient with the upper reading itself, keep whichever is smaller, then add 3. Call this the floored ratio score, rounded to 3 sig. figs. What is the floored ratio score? 4.01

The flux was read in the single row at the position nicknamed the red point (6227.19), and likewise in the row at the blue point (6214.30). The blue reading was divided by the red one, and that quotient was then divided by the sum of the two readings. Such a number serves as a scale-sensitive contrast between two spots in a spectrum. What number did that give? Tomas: 0.0118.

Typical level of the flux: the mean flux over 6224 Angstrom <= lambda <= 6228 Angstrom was 39.6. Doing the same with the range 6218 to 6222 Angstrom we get 38.6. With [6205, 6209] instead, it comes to 39.8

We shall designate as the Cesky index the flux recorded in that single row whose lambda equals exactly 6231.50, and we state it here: 34.56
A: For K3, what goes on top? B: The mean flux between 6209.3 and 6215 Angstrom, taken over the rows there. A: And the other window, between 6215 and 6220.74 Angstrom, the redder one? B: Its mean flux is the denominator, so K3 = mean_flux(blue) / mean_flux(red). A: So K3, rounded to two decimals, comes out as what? 1.00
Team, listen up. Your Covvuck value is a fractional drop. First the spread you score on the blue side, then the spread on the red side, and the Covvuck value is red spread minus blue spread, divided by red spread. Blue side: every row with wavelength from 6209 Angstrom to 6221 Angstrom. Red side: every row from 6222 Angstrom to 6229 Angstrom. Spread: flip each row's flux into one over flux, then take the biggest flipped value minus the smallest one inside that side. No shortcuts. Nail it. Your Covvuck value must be -0.7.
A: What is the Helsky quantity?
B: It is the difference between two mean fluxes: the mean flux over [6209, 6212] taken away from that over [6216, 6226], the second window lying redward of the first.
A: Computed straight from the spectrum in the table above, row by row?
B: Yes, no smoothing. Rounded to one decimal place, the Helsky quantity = -1.3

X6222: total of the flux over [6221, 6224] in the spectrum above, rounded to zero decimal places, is 76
